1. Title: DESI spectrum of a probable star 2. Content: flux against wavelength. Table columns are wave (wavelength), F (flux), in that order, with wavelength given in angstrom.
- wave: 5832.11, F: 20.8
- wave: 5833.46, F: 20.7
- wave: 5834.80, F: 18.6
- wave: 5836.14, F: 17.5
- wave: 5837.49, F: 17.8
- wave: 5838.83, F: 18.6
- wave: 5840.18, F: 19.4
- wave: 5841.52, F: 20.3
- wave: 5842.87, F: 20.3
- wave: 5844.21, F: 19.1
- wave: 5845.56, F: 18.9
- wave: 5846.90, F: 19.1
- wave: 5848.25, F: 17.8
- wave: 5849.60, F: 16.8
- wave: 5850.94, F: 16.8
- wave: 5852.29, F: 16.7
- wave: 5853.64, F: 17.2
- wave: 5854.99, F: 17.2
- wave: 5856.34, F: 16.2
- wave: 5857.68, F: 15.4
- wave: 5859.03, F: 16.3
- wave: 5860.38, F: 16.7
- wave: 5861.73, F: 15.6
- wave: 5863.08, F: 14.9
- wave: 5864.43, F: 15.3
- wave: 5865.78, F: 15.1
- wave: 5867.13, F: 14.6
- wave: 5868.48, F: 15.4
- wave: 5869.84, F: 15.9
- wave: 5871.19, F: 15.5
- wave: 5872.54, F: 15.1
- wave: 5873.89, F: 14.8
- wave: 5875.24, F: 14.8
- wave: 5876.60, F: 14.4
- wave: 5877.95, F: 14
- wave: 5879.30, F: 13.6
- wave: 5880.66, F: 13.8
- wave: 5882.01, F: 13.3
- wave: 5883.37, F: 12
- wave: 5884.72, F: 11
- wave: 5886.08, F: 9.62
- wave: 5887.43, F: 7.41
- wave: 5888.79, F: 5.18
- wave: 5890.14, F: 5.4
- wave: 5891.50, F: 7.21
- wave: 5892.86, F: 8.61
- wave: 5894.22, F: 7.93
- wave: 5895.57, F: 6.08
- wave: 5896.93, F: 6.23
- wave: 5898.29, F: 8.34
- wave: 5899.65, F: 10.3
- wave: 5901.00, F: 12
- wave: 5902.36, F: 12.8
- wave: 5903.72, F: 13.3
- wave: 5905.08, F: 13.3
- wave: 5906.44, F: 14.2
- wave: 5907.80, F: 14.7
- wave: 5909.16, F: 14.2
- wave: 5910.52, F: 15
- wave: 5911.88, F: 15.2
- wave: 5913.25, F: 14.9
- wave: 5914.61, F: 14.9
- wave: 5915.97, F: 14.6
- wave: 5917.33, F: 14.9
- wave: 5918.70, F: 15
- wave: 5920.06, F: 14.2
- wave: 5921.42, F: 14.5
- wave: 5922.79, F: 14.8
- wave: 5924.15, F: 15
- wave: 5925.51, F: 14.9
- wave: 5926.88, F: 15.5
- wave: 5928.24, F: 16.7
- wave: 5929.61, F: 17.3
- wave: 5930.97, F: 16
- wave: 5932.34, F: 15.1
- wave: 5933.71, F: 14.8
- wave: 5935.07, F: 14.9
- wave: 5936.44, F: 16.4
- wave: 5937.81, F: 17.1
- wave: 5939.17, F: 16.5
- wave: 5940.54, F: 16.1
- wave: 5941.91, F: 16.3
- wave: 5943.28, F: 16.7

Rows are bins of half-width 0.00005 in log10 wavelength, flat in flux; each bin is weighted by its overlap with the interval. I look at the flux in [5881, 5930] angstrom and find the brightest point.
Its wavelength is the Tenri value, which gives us 5929.61 angstrom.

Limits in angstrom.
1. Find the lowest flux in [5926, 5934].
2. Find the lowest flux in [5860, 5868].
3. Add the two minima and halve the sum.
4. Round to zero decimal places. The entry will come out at 15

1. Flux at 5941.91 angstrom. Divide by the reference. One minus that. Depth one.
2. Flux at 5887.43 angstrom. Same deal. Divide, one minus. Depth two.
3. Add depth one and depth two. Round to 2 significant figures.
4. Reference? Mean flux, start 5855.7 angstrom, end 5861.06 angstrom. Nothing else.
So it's 0.53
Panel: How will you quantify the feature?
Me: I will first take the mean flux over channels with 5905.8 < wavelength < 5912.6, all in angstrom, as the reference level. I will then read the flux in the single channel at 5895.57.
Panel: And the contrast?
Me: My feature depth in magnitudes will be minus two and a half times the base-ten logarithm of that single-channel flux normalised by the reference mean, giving 1.0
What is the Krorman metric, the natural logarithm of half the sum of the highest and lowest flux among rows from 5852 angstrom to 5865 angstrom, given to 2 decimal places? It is 2.78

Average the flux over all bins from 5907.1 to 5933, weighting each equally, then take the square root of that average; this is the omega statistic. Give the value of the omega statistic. 3.89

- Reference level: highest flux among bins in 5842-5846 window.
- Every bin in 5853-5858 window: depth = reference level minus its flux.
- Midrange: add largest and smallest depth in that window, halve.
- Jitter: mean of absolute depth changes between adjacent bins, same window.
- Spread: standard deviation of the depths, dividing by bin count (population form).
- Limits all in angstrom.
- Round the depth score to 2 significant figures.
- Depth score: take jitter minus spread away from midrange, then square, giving 17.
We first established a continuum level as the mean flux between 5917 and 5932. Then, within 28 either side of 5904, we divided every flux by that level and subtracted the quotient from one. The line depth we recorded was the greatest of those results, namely 0.66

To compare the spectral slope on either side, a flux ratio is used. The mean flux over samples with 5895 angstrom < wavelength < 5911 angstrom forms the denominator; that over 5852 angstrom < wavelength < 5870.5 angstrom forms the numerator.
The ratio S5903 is 1.36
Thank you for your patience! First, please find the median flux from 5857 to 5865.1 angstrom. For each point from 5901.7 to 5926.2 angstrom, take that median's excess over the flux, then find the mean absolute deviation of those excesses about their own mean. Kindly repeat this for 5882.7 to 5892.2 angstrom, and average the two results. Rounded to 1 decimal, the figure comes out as 1.4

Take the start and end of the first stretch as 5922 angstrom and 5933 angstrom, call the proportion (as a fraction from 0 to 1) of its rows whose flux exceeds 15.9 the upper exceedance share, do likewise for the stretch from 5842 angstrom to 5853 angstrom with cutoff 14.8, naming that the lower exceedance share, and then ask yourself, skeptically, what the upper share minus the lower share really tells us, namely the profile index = -0.6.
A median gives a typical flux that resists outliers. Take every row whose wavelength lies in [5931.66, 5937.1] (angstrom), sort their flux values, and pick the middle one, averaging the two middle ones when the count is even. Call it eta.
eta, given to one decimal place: 15.0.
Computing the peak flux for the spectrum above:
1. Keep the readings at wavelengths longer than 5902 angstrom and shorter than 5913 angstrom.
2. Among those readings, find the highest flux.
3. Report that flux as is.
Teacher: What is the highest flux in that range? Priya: 15.2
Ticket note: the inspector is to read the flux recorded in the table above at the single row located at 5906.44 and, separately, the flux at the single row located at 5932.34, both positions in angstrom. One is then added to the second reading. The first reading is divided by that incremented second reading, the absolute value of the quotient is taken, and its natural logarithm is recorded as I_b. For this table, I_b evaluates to -0.1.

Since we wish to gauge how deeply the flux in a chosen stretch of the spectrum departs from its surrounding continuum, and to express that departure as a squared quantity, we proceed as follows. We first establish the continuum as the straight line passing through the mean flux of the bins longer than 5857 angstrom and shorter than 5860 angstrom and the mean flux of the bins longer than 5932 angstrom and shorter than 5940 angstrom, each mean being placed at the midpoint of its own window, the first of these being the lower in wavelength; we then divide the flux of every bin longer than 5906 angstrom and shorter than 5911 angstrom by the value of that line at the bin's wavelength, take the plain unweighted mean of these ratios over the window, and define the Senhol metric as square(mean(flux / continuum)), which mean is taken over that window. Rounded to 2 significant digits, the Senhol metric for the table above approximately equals 0.84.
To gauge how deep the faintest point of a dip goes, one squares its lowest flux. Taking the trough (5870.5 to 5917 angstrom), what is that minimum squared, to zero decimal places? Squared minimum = 27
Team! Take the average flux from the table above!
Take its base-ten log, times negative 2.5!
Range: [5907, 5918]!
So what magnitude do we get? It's -2.93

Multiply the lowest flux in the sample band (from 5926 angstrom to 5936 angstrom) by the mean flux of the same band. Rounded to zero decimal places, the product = 233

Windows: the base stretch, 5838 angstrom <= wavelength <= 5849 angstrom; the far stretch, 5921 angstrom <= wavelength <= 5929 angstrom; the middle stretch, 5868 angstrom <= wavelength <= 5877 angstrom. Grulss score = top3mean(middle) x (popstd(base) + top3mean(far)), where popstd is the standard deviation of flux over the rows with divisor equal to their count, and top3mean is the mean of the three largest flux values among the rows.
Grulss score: 258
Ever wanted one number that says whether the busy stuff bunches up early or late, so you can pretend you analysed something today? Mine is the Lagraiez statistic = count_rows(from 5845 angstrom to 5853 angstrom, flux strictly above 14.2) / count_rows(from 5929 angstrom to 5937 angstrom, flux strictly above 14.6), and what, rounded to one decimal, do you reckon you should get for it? 1.0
